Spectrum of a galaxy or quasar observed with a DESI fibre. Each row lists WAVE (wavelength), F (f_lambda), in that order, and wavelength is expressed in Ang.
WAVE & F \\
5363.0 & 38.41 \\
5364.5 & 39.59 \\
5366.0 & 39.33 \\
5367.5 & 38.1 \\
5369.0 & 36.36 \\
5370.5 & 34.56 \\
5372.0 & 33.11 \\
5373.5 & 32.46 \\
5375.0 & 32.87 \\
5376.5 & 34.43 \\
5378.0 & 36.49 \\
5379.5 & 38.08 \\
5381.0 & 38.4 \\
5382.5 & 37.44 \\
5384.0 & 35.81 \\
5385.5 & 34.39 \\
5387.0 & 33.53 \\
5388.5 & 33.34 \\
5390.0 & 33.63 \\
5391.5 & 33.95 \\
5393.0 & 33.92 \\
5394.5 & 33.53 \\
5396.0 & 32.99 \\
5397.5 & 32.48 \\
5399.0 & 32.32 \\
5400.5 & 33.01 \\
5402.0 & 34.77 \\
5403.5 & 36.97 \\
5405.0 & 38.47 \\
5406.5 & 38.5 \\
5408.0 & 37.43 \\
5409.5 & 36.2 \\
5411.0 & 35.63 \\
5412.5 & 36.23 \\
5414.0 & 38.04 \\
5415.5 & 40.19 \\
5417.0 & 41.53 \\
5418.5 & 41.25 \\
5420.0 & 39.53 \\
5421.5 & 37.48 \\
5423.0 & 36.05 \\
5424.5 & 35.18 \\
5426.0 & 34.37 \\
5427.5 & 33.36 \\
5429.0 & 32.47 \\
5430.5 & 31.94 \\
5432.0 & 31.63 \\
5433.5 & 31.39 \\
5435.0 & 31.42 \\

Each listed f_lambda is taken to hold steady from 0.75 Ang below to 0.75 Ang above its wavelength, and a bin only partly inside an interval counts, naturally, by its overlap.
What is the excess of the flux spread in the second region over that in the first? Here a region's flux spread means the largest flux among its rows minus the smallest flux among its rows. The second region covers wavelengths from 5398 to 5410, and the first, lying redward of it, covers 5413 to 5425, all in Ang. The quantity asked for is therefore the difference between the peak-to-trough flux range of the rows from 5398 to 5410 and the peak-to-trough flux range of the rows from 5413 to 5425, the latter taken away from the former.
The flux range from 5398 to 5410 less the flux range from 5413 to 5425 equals 0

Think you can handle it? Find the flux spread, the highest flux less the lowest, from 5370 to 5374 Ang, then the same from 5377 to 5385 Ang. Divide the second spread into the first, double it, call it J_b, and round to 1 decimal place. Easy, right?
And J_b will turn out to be 1.6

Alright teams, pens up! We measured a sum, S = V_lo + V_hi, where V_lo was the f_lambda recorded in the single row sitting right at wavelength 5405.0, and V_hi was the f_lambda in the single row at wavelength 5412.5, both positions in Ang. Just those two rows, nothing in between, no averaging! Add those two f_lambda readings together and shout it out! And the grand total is 74.7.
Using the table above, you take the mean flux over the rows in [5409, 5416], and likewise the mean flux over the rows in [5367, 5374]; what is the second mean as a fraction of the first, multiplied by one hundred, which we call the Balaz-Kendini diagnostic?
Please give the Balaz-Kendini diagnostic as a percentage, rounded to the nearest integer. 94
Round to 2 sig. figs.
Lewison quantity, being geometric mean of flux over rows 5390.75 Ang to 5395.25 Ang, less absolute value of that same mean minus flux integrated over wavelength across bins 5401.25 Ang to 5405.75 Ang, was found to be -98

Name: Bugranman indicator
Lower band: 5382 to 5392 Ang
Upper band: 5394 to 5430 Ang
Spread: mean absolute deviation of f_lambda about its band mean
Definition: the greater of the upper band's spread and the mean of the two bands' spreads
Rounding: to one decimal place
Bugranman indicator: 2.3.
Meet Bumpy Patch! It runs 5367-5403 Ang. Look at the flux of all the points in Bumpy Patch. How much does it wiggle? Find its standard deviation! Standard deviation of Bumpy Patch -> 1.9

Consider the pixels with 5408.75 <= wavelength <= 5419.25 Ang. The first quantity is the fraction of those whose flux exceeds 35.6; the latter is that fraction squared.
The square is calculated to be 1.0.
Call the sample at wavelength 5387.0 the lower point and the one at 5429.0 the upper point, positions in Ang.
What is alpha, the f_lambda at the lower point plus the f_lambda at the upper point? 66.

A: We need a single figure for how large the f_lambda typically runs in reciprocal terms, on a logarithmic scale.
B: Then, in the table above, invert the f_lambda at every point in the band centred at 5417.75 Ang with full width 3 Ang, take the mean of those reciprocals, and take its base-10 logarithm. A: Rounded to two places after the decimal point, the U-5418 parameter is -1.62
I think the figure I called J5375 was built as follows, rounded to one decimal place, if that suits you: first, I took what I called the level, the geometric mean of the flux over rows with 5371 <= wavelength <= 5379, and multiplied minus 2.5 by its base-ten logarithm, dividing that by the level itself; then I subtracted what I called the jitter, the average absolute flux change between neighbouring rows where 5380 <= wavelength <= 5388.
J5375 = -1.3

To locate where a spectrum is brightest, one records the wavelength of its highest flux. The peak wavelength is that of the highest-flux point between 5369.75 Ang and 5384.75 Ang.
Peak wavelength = 5381.0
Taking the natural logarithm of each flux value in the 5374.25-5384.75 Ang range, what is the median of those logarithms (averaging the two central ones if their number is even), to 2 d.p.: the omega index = 3.60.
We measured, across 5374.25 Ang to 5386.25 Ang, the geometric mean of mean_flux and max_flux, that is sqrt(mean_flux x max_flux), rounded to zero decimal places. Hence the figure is 37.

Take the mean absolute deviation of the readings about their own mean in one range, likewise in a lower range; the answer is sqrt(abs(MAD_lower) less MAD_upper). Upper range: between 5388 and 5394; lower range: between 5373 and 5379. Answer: 1.1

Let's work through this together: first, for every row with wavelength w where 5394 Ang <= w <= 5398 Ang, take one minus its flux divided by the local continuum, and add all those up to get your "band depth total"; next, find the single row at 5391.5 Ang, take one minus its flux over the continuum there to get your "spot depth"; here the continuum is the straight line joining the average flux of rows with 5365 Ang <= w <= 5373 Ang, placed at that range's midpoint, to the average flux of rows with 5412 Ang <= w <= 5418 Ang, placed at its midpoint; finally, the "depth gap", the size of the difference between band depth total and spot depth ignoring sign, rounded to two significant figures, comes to 0.29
